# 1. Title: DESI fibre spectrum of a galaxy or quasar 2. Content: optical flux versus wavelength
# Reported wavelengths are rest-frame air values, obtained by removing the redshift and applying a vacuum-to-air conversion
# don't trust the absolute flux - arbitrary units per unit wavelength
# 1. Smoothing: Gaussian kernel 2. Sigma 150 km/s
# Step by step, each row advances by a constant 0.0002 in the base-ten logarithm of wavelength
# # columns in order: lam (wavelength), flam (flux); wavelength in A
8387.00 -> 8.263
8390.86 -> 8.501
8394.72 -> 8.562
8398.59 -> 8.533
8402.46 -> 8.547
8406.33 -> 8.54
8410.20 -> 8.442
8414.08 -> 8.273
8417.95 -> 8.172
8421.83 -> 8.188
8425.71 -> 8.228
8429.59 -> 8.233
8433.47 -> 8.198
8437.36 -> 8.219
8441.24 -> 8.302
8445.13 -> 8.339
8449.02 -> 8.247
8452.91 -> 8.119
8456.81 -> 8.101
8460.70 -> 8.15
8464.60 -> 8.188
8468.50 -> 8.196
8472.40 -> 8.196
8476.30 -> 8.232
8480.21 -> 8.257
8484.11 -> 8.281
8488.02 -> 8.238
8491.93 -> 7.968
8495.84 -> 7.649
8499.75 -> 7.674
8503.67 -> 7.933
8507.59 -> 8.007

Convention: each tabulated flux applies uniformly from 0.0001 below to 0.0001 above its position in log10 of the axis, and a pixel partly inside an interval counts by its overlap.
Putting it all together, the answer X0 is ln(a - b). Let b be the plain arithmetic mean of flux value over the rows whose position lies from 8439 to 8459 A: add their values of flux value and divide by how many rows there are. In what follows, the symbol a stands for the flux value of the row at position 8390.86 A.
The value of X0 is -1.3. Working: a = 8.501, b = 8.22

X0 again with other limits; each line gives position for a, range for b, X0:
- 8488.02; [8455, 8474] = -2.6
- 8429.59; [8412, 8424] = -3.8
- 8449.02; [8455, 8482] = -2.8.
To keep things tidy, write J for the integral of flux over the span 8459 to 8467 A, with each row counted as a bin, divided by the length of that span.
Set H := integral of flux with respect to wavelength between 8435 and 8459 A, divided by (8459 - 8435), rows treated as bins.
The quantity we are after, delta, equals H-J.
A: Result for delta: 0.05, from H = 8.22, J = 8.17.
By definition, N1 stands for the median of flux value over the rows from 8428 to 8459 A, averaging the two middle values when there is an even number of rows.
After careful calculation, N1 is 8.23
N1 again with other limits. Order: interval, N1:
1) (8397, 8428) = 8.36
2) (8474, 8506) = 8.10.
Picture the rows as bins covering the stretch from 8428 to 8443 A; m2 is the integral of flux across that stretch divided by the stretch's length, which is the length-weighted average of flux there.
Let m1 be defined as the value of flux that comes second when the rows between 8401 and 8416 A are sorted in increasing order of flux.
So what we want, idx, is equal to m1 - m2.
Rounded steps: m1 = 8.442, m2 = 8.24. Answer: 0.20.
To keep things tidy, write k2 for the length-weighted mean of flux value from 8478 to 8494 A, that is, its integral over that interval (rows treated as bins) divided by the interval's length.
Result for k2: 8.18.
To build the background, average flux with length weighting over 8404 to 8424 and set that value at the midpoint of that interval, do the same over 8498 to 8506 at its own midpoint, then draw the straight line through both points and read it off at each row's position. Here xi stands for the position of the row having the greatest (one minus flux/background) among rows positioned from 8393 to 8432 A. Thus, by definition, 8417.95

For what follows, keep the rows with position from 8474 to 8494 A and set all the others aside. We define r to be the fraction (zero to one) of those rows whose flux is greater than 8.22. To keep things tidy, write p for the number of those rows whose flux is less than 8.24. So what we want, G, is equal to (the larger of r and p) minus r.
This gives 2.2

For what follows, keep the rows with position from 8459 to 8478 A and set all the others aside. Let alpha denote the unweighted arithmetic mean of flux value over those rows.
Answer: 8.19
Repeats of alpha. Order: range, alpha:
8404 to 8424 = 8.32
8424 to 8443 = 8.24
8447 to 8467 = 8.16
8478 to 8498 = 8.08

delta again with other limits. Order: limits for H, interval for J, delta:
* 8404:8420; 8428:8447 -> 0.10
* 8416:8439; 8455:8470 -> 0.05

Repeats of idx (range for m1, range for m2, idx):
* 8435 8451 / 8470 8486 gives 0.00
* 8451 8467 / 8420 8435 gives -0.10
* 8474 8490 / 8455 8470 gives 0.08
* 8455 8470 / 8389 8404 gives -0.39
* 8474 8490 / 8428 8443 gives 0.00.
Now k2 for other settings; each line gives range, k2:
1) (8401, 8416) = 8.45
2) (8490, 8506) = 7.81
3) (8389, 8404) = 8.54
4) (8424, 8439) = 8.22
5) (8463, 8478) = 8.20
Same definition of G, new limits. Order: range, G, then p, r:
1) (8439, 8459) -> 1.4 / 2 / 0.6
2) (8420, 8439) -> 4.6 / 5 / 0.4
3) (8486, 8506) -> 4.8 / 5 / 0.2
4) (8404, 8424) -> 1.4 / 2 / 0.6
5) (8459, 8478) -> 4.8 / 5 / 0.2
